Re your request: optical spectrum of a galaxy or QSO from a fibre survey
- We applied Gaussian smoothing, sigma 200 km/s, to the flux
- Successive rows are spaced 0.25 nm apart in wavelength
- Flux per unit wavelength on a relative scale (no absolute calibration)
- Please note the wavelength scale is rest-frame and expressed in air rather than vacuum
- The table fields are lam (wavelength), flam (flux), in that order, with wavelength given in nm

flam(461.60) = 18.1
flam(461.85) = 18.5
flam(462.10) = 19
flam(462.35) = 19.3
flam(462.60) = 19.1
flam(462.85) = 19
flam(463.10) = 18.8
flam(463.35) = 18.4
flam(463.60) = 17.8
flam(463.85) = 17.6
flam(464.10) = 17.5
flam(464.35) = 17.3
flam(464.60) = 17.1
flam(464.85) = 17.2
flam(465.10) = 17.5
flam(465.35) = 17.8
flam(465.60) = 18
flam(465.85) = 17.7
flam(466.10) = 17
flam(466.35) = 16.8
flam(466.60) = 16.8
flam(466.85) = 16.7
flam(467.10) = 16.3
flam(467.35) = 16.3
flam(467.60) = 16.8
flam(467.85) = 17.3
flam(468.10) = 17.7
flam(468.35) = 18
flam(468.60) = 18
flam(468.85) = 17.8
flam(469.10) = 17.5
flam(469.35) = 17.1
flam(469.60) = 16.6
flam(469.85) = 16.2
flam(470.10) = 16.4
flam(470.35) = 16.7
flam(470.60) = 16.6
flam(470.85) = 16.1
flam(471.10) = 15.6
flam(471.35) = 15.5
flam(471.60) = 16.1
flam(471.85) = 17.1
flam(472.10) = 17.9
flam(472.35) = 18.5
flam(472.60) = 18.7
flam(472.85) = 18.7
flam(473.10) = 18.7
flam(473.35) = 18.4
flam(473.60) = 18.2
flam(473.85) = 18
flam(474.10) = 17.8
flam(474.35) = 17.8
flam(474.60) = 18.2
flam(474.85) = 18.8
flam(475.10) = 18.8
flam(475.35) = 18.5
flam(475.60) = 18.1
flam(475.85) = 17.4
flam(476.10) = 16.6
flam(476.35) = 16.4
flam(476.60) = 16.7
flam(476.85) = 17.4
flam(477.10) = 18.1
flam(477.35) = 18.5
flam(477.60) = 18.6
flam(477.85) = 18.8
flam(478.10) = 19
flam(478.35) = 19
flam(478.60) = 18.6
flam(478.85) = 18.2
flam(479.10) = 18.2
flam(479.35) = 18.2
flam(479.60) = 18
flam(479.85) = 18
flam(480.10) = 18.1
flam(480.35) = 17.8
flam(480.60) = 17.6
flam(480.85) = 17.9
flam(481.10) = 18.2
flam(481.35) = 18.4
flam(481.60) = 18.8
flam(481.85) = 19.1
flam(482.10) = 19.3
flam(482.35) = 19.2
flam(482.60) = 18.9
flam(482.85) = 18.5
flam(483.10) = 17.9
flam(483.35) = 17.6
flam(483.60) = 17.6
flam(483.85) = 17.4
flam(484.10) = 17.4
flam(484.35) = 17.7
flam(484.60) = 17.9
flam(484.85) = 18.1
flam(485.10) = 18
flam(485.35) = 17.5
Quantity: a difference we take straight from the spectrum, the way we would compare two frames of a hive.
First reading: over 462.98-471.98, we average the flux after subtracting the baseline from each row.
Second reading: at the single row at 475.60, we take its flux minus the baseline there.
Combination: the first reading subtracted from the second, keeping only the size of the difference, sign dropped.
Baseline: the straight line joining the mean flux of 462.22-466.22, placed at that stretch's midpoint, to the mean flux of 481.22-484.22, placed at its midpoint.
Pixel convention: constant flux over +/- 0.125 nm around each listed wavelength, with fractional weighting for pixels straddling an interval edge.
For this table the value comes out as 0.8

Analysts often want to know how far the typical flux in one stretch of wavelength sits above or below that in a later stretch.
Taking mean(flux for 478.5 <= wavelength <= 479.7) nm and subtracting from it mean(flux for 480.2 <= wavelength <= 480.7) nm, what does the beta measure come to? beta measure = 0.5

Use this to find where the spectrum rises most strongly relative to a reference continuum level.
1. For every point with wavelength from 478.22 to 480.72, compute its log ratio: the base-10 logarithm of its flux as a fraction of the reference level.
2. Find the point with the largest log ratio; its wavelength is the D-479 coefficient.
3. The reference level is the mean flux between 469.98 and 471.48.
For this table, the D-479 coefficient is 478.35 nm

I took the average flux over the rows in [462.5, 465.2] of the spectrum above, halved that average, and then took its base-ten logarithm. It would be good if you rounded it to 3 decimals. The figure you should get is 0.953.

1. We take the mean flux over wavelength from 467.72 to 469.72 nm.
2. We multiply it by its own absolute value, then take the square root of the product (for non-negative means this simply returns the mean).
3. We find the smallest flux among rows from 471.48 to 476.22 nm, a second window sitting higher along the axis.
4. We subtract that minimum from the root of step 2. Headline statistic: 1.4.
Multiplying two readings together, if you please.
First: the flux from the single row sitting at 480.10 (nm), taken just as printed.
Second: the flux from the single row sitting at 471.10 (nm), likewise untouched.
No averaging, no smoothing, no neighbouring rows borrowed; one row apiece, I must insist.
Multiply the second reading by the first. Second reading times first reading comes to 282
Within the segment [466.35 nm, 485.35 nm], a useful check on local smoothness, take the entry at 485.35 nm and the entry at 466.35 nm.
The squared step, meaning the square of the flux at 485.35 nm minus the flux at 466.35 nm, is 0.49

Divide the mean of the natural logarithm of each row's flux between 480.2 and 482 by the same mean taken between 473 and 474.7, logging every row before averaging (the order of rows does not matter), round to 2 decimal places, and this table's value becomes 1.00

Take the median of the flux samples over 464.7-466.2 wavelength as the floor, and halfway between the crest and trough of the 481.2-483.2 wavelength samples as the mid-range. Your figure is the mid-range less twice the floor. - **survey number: -16.6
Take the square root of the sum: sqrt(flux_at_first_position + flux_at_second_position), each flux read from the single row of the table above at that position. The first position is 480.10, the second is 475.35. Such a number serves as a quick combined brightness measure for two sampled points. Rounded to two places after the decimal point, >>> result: 6.05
